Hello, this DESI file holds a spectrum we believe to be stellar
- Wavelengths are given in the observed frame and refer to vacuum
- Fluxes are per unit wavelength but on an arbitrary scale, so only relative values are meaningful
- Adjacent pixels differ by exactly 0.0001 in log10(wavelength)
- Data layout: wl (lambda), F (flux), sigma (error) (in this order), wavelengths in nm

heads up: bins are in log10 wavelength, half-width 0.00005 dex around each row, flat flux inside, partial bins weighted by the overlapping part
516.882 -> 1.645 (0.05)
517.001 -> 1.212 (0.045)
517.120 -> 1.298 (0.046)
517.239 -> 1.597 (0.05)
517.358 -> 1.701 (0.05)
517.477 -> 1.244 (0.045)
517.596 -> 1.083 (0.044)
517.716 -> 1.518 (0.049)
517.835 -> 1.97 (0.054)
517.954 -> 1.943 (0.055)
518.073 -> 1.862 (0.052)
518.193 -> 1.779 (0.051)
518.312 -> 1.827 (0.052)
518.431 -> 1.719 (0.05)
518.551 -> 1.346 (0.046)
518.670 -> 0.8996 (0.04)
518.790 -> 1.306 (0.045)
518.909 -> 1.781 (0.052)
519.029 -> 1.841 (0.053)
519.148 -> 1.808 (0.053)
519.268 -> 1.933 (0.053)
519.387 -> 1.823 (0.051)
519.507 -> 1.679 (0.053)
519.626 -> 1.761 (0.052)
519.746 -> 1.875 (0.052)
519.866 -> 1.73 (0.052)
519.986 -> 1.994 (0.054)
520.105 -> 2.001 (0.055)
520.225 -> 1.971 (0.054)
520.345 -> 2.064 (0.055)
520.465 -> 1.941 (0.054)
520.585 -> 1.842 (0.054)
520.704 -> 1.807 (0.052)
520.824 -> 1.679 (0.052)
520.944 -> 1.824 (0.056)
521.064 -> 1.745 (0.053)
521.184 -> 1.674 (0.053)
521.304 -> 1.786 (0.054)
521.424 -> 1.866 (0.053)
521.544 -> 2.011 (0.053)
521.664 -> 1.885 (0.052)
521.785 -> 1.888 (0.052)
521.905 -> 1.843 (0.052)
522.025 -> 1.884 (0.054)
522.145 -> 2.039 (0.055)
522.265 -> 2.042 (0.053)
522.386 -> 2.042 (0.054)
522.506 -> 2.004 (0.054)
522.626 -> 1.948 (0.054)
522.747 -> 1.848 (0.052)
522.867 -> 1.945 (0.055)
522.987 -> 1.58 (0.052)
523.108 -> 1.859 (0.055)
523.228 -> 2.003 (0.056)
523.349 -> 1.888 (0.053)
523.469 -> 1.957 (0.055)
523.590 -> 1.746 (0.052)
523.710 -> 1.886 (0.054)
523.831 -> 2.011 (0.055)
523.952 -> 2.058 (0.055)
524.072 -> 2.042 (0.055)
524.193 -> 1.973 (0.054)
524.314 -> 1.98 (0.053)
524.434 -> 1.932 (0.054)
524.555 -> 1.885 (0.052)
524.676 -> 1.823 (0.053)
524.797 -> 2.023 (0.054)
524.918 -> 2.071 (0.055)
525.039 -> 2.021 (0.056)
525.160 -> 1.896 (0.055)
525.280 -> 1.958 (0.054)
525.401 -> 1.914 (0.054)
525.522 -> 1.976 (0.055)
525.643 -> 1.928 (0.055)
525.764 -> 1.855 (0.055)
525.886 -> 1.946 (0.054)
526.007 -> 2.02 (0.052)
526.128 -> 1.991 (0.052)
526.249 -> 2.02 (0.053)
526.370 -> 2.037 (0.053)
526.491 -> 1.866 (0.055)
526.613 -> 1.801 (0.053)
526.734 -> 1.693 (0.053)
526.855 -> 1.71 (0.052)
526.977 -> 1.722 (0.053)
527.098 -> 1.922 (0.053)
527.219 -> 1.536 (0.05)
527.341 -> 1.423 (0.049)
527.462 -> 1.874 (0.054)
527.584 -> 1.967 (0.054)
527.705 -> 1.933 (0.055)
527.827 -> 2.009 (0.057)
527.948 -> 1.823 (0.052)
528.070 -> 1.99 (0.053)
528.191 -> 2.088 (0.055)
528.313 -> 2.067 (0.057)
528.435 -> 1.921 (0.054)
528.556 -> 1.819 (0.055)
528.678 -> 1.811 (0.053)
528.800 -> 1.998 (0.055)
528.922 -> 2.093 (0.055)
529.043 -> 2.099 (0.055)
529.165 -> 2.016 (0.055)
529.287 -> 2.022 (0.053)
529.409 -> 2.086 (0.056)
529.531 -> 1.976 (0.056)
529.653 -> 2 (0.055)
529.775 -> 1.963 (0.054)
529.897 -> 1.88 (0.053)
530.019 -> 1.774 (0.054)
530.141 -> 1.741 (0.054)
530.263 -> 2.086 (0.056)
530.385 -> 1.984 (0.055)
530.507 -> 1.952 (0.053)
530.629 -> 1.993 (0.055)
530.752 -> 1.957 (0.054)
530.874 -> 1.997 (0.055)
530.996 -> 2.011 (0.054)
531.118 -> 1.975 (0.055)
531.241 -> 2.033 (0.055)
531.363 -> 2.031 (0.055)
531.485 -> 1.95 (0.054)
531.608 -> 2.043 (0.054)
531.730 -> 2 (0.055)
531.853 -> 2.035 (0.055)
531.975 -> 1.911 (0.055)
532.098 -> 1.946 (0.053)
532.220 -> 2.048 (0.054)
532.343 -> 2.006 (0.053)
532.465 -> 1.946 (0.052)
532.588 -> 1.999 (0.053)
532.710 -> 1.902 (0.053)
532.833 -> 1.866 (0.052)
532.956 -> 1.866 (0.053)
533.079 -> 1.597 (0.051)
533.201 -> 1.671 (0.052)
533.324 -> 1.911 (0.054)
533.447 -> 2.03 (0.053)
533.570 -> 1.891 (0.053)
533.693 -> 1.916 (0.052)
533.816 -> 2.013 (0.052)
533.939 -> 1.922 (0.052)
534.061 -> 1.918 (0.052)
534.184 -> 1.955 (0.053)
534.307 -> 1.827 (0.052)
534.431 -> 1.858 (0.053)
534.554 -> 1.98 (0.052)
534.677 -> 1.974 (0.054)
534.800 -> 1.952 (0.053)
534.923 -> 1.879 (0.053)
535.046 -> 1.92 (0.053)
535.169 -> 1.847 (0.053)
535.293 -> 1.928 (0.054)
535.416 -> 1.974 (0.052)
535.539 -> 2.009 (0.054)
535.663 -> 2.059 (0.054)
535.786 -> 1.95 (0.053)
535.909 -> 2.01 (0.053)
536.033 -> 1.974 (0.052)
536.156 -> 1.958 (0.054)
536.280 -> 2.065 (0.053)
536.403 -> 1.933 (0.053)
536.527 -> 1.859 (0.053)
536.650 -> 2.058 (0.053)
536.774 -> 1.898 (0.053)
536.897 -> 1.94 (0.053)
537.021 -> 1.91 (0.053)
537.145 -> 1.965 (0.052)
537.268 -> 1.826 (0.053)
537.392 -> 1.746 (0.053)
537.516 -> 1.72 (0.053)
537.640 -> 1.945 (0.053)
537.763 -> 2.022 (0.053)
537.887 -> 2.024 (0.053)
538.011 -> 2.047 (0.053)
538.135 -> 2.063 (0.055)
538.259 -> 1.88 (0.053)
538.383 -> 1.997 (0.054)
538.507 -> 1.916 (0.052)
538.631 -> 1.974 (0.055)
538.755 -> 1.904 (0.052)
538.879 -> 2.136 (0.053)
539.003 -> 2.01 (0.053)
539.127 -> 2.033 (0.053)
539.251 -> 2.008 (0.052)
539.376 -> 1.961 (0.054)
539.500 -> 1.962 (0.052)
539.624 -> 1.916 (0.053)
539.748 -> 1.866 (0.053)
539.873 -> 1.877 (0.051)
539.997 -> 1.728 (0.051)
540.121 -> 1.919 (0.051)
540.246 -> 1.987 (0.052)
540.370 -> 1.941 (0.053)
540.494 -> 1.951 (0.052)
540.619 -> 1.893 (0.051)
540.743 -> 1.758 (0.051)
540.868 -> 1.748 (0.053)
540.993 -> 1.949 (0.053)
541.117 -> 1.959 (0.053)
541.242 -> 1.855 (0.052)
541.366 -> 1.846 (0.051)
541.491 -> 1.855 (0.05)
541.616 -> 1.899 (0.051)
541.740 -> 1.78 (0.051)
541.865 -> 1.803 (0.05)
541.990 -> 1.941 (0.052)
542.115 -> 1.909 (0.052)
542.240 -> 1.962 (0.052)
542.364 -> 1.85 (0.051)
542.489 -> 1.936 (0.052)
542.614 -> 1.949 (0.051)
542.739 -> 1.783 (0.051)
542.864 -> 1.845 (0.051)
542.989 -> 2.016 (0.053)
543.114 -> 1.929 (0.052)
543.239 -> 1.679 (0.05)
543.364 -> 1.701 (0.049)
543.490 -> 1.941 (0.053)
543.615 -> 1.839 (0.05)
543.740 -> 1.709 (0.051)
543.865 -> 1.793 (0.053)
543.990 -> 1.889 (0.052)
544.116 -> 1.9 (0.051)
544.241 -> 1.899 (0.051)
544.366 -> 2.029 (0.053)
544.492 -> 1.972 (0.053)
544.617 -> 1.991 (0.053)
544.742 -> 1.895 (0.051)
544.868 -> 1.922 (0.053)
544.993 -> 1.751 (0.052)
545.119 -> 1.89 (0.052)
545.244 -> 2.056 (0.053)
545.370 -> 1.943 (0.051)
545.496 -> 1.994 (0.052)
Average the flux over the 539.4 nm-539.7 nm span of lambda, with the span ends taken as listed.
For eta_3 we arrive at 1.94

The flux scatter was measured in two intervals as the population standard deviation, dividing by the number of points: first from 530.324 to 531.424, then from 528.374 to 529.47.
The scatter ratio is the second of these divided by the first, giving 3.8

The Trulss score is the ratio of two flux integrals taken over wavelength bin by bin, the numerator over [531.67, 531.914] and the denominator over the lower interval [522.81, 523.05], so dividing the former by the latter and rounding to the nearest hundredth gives 1.16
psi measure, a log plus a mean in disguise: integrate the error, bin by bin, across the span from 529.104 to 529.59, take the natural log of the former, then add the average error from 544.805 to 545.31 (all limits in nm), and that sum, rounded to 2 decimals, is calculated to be -3.57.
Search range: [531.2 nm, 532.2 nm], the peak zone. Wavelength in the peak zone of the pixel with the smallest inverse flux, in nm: 531.608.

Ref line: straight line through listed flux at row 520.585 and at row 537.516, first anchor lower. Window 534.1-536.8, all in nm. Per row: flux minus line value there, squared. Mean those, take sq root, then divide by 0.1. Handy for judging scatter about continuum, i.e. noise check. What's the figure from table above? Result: 2.25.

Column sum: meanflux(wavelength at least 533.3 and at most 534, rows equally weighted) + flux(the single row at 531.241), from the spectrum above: 3.98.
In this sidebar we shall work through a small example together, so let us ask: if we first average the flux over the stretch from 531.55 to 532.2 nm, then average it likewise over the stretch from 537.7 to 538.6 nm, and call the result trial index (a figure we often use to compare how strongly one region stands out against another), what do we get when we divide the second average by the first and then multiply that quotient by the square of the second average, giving 4.0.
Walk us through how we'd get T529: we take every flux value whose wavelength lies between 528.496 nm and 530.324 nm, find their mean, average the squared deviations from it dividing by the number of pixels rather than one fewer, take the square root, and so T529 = 0.12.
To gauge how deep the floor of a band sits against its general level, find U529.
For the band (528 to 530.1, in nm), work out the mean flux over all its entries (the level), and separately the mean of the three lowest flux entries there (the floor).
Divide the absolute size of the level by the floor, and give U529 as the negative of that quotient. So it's -1.10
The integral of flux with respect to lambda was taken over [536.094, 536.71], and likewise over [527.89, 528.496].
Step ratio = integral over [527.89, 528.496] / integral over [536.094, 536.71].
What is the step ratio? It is 0.99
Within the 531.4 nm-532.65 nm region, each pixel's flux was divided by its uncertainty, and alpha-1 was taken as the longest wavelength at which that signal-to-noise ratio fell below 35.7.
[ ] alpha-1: 531.975 nm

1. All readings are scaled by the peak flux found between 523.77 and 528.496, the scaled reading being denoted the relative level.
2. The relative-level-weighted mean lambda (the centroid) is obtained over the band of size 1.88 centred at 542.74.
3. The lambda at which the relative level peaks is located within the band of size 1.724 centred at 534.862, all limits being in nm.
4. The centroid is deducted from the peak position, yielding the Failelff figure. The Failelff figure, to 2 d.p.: -7.07 nm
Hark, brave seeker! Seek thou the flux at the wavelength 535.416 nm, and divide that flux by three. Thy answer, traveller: 0.658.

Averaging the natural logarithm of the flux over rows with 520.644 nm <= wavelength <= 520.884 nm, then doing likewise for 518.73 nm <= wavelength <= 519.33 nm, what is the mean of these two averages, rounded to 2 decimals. 0.55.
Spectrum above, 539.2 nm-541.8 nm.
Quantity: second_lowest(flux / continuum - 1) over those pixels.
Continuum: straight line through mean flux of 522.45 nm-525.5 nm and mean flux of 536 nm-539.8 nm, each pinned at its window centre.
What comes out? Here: -0.107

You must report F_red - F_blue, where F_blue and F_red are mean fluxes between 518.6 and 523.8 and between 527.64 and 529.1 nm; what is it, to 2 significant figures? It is 0.14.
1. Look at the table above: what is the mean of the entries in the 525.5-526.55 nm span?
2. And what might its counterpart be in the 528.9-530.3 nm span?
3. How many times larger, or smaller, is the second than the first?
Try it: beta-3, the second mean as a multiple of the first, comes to 1.01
